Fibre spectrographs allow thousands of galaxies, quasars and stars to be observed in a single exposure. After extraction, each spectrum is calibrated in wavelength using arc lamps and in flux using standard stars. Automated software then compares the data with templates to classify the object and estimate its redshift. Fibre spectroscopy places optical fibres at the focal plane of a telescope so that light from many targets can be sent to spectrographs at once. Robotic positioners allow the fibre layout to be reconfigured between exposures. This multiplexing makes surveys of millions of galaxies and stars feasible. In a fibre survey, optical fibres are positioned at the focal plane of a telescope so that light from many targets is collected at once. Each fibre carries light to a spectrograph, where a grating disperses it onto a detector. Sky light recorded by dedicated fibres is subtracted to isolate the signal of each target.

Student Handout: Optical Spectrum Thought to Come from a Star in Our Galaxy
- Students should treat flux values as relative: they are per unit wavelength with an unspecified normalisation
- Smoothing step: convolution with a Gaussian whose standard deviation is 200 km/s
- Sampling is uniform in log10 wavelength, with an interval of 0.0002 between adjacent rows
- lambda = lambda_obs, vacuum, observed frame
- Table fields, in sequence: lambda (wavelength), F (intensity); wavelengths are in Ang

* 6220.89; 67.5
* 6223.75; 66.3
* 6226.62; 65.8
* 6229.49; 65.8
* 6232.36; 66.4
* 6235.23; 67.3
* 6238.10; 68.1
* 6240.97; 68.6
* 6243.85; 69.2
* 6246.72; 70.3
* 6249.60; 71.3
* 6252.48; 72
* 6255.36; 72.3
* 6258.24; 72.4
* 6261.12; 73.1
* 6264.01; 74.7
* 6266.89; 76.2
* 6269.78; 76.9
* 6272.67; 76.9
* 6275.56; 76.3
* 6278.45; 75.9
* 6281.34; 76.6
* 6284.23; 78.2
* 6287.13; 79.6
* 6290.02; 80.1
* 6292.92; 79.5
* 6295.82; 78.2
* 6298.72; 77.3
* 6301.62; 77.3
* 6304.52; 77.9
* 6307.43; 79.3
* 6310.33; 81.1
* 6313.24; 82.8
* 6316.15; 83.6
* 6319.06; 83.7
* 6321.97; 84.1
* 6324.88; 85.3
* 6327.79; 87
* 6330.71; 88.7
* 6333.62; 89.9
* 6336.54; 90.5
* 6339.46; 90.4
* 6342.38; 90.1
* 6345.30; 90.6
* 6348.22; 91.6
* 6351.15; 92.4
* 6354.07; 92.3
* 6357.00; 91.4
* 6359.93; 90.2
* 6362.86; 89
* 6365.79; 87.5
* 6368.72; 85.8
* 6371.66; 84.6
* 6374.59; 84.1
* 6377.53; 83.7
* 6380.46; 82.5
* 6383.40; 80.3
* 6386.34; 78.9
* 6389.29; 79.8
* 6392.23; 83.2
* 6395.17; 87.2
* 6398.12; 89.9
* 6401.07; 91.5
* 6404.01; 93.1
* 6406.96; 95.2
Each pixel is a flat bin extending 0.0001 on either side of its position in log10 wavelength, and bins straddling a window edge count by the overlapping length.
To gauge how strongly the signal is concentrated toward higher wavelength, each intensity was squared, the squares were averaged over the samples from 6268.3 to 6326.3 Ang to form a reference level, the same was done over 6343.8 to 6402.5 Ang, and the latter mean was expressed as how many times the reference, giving 1.19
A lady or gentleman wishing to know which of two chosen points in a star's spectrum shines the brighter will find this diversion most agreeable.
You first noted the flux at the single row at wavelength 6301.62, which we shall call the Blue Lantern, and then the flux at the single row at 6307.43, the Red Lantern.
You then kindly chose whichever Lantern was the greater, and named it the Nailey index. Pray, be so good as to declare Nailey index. 79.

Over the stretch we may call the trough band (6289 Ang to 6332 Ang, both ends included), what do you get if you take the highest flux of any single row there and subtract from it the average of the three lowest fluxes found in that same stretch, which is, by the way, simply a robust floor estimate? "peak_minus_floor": 11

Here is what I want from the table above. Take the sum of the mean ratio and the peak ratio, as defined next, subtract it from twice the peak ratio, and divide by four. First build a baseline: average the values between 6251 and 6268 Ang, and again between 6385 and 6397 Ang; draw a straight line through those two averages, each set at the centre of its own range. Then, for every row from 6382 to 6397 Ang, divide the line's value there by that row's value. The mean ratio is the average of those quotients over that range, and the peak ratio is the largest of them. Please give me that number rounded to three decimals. 0.009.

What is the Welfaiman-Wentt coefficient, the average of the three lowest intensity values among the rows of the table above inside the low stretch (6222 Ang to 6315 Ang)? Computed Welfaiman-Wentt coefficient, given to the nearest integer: 66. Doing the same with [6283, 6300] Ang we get 78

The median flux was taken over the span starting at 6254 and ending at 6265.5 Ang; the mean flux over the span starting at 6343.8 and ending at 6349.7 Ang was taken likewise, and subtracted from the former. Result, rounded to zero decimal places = -18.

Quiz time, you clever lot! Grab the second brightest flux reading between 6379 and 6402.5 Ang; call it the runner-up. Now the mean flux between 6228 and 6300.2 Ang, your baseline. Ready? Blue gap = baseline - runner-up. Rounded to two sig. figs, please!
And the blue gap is -16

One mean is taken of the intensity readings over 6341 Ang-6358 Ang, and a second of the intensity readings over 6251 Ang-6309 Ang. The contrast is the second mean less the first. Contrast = -15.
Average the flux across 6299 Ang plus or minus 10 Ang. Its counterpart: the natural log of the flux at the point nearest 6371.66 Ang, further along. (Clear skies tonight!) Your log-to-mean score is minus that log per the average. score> -0.057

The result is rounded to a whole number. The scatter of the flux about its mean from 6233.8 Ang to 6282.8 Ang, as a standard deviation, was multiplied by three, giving 10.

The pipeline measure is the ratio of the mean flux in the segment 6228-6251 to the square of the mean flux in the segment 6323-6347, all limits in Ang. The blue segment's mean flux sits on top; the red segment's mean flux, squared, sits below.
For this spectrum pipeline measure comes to 0.0086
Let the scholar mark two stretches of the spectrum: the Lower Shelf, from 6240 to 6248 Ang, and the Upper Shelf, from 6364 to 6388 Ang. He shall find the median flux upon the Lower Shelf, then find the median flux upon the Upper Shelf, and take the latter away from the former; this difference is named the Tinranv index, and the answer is -15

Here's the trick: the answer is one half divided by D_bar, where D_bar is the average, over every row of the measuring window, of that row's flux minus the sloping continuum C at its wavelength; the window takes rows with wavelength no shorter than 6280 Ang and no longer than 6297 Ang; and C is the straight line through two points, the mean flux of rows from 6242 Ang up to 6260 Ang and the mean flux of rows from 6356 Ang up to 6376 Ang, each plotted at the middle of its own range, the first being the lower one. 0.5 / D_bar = 0.23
